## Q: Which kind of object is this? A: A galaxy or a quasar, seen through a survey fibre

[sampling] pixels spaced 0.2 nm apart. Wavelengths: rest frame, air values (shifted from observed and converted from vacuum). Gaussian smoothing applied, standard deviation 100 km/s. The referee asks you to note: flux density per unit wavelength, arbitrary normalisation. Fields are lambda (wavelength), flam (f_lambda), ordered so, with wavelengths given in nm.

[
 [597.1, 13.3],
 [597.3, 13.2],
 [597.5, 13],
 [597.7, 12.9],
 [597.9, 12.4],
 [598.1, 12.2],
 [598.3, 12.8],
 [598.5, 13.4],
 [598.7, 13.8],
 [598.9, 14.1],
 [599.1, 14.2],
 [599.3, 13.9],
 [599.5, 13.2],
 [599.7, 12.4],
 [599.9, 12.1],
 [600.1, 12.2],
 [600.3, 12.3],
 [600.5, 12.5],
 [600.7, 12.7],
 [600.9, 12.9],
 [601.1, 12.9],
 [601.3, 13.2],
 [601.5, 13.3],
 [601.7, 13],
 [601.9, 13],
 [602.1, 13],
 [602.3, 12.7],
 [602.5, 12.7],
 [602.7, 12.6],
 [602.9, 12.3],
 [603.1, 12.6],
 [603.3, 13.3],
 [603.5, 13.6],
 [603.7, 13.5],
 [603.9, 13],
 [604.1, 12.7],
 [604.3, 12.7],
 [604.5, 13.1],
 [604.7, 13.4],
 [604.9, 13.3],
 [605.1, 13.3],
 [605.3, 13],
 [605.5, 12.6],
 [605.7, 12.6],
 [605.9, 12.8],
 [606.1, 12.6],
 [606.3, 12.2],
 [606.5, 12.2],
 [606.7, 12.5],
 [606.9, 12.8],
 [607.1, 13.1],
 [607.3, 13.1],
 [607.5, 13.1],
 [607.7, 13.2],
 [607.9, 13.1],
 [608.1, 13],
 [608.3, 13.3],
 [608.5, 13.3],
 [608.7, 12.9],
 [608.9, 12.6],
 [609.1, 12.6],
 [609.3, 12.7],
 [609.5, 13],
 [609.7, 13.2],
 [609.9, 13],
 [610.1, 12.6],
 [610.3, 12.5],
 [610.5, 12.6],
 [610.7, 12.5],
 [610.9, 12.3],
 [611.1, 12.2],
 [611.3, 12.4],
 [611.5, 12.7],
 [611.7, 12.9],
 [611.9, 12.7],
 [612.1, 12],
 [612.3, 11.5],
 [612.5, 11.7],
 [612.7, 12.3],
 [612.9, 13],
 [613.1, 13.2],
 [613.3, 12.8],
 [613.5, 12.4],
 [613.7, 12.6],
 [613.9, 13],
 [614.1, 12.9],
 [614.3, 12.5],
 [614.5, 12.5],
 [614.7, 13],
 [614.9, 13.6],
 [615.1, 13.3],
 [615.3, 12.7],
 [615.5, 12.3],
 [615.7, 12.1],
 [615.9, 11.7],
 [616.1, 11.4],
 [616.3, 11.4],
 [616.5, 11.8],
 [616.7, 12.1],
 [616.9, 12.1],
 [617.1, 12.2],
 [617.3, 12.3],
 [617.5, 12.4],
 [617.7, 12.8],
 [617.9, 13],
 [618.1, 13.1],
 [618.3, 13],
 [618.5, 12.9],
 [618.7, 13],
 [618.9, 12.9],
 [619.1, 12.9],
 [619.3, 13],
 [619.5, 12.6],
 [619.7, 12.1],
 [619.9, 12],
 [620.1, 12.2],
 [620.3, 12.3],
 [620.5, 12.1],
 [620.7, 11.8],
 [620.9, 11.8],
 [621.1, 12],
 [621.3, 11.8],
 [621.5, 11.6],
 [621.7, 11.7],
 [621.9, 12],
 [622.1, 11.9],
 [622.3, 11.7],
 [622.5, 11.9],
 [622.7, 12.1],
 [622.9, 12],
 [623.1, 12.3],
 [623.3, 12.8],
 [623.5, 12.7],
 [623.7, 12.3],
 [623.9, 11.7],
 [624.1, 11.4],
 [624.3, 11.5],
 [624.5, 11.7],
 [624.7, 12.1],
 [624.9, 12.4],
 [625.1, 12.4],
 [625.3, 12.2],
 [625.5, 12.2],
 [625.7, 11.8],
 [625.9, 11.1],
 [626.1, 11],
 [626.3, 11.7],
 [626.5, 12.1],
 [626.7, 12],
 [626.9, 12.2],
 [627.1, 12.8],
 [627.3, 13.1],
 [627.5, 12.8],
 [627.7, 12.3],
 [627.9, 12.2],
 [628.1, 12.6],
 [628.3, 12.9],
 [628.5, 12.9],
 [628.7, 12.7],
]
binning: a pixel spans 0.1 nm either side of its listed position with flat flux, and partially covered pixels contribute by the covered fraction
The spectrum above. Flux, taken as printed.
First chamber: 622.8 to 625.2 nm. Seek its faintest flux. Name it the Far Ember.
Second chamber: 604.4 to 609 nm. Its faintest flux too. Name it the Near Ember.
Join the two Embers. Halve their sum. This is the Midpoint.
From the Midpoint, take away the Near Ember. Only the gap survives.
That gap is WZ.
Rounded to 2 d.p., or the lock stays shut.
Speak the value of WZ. -0.40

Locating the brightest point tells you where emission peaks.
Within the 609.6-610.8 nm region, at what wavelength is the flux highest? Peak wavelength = 609.7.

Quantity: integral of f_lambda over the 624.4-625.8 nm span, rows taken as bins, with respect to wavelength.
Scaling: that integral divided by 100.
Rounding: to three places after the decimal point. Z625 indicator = 0.170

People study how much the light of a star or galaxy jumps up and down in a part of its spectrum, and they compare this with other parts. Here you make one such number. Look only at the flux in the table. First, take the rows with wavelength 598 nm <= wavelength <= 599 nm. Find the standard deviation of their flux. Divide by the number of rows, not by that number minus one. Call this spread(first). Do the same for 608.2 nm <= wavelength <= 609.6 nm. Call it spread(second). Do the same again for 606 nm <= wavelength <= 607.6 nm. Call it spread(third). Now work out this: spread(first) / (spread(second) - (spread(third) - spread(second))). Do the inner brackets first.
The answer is 3.4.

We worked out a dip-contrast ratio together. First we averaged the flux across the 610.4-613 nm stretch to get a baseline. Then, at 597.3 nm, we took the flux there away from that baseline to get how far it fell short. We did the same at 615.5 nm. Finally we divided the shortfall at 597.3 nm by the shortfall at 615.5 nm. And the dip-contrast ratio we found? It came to -12.0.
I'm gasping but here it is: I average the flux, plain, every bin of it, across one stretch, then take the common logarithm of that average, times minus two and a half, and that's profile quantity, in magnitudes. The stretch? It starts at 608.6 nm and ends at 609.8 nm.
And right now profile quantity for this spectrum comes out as -2.77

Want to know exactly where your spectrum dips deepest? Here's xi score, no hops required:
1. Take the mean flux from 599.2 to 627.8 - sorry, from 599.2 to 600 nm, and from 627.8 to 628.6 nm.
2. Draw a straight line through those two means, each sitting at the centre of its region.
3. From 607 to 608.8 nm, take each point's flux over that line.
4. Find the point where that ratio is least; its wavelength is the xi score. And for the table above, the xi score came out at 608.7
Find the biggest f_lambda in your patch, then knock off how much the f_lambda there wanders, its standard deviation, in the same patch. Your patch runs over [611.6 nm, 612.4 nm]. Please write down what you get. 12.3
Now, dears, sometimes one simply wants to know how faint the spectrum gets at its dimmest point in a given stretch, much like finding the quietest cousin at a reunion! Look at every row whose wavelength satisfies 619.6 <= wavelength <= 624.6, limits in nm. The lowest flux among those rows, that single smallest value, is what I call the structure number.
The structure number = 11.4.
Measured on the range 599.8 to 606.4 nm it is 12.1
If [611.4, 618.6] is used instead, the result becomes 11.4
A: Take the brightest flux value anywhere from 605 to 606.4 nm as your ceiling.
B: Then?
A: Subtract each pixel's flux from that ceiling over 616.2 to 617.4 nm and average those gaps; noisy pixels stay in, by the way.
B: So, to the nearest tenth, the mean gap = 1.3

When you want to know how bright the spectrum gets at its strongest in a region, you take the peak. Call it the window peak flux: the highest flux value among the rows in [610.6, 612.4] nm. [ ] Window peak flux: 12.9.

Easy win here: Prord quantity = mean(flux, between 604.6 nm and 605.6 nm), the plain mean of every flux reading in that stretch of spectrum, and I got 13.1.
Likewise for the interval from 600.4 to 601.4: 12.8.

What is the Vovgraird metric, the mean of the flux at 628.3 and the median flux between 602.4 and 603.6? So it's 12.8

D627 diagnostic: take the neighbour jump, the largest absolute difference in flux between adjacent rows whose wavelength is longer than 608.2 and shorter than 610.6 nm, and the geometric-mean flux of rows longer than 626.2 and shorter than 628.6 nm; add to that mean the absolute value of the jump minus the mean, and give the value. 24.5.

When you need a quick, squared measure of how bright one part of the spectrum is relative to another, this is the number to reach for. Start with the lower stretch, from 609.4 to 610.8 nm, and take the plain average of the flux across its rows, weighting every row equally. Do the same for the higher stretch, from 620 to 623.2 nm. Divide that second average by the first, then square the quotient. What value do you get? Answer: 0.88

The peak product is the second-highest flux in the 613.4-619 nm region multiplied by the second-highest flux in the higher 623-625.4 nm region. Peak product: 168.9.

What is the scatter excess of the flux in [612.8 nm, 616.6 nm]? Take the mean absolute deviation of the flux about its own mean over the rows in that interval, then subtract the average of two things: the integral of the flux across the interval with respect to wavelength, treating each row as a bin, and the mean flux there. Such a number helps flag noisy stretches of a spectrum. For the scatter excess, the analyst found -29.6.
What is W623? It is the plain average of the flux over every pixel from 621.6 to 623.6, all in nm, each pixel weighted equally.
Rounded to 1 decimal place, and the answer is 12.1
